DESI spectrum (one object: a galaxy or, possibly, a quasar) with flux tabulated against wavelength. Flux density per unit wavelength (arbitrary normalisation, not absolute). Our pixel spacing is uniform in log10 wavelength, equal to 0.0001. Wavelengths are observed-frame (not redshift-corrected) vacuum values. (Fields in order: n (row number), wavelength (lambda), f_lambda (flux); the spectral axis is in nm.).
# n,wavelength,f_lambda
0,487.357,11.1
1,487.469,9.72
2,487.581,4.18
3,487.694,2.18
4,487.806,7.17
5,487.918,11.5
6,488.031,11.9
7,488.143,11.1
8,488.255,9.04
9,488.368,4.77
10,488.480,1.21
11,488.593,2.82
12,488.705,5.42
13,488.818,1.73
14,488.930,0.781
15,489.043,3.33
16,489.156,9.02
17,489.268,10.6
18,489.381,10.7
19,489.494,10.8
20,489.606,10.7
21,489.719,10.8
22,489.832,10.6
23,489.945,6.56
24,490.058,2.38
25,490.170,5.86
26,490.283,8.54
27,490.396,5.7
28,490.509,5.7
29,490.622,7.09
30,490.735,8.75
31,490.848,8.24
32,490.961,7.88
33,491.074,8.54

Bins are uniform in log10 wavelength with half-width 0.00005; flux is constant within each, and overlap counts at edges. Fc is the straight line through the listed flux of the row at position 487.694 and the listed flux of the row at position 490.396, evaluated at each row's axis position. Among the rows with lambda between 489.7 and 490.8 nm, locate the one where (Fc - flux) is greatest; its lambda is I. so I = 490.058 nm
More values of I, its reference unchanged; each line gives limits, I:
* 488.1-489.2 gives 488.930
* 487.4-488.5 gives 488.480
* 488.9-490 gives 488.930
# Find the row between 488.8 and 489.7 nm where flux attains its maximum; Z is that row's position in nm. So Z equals 489.494 nm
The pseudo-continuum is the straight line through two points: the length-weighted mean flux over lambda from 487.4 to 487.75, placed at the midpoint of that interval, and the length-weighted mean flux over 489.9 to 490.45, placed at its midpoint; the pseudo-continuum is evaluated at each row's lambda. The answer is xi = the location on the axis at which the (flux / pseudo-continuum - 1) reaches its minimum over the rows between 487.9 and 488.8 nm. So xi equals 488.480 nm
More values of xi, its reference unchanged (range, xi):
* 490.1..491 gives 490.509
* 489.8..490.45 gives 490.058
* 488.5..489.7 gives 488.930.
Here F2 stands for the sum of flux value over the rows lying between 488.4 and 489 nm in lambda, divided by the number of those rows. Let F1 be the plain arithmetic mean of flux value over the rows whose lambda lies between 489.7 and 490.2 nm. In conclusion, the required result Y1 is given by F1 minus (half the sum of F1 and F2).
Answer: 2.4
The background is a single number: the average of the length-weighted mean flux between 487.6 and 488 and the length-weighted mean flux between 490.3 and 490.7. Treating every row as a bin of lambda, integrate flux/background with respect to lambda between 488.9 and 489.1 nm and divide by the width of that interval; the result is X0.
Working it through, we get 0.3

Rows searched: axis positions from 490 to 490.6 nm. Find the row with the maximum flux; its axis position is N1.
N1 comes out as 490.283 nm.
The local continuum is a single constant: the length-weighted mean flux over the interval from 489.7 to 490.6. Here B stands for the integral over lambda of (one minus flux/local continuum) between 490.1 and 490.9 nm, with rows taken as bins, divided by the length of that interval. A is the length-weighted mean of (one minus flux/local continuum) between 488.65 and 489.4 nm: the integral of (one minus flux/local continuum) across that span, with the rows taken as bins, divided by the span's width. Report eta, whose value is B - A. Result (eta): -0.2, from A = 0.17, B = -0.03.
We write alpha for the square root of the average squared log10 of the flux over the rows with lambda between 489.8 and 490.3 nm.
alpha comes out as 0.81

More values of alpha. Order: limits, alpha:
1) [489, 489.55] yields 0.93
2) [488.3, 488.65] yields 0.47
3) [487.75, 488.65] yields 0.84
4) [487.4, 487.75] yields 0.70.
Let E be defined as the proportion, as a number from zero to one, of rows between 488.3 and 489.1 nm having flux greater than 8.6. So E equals 0.00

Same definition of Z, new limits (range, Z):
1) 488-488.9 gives 488.031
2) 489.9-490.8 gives 490.735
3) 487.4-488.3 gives 488.031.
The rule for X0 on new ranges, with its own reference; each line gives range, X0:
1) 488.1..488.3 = 1.5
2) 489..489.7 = 1.4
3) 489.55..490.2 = 1.2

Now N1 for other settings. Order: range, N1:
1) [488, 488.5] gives 488.031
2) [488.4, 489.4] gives 489.381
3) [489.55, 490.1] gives 489.719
